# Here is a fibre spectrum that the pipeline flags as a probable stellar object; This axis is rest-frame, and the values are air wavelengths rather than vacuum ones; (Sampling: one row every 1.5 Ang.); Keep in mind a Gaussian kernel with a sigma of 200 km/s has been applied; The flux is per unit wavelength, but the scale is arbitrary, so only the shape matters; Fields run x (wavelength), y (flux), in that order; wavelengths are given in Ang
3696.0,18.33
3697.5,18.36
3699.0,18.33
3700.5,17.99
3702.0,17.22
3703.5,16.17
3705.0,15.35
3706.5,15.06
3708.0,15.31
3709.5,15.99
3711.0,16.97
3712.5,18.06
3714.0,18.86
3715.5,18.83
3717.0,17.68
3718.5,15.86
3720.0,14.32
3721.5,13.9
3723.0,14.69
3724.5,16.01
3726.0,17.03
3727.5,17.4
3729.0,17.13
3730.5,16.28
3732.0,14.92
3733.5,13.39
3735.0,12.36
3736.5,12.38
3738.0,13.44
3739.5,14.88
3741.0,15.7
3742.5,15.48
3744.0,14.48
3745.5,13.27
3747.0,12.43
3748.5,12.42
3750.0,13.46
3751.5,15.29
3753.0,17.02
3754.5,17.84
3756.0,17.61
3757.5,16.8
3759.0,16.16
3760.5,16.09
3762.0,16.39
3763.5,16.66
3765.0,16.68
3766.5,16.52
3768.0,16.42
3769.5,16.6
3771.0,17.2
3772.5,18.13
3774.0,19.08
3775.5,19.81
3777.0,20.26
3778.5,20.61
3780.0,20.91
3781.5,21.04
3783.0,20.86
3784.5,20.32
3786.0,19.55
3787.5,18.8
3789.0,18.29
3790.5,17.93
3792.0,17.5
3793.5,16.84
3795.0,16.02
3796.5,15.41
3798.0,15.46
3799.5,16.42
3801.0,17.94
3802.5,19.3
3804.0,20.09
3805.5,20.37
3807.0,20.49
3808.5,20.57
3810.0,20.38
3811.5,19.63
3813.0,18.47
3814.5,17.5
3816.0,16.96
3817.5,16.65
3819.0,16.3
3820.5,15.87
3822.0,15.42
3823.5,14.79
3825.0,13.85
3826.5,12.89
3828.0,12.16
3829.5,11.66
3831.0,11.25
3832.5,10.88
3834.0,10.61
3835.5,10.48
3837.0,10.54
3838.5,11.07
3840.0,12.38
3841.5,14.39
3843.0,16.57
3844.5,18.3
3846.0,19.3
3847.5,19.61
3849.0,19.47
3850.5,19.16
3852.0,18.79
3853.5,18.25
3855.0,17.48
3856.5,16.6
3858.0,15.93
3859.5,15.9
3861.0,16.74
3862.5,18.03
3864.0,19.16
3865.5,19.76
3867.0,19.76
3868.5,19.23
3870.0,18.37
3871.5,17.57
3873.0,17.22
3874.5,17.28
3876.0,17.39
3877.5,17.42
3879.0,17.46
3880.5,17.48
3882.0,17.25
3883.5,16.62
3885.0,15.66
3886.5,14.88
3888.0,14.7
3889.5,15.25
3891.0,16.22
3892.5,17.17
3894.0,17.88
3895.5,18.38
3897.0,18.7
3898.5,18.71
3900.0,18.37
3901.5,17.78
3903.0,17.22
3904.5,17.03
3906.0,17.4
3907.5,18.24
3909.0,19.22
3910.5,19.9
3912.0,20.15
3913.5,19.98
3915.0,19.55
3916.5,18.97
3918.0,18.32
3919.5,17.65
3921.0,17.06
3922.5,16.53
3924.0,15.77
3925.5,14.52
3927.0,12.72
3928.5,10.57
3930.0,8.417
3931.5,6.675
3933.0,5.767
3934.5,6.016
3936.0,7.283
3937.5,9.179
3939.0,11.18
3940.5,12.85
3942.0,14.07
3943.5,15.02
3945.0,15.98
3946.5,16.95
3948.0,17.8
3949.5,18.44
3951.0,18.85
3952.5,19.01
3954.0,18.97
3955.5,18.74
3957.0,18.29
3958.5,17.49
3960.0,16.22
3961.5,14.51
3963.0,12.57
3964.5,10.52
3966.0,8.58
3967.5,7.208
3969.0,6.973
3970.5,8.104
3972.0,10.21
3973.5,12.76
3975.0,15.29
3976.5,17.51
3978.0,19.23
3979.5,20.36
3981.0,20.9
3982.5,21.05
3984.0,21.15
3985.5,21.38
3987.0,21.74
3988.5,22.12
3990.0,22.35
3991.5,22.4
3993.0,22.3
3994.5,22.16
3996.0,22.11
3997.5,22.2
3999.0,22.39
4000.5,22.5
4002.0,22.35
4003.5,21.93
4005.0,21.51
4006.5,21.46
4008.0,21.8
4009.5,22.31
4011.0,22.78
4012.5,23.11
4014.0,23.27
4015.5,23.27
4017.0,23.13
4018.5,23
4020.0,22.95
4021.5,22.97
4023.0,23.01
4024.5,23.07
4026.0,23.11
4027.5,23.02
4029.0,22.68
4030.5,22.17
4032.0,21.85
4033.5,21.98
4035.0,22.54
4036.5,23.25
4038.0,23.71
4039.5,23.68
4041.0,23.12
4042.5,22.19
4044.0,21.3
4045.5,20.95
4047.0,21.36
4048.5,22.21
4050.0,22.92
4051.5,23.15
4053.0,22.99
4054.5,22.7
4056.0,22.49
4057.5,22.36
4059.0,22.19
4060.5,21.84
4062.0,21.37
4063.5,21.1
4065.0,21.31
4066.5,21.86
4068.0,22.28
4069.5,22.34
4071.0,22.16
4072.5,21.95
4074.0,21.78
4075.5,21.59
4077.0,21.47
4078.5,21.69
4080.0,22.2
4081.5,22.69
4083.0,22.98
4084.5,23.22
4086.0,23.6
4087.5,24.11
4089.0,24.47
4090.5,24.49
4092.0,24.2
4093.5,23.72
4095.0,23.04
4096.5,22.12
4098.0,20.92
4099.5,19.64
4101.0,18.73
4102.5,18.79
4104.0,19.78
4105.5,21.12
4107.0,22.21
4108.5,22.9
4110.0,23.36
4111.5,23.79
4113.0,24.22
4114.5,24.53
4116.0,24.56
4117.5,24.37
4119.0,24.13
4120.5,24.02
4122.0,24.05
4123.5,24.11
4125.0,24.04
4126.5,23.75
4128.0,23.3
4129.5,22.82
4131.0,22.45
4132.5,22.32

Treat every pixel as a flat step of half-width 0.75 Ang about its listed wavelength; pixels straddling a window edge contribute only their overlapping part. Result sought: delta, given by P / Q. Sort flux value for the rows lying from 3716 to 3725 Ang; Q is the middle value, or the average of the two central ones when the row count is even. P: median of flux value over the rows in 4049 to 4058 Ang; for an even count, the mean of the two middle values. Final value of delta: 1.5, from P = 22.8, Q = 15.3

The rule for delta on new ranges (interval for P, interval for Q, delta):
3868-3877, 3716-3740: 1.2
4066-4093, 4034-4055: 1.0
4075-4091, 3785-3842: 1.4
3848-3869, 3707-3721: 1.1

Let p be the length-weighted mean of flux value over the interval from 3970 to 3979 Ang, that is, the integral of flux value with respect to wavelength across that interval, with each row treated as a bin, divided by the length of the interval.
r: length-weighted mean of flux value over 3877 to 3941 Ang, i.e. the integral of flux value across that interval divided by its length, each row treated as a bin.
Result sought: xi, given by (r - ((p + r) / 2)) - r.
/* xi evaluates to -14.9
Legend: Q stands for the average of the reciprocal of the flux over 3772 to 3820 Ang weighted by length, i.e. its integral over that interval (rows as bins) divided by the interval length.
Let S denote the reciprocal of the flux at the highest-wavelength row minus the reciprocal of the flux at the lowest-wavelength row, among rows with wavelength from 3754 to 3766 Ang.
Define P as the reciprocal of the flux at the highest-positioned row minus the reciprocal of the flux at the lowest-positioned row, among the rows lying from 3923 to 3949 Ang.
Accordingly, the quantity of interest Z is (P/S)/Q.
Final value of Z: -34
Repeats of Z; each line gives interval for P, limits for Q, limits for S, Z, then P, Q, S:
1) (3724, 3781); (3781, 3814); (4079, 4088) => 76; -0.015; 0.054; -0.004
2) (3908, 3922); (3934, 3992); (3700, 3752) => 9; 0.007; 0.073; 0.010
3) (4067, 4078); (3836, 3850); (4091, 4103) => 2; 0.002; 0.067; 0.012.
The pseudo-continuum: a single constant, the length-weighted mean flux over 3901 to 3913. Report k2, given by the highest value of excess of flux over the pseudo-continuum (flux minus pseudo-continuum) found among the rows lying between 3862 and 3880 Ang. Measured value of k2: 1.3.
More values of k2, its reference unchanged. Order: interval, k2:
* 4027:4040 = 5.3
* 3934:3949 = -0.6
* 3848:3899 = 1.3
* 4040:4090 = 6.1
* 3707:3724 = 0.4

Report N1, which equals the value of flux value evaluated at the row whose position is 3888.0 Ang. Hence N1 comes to 14.7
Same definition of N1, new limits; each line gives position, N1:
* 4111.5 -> 23.79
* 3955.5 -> 18.74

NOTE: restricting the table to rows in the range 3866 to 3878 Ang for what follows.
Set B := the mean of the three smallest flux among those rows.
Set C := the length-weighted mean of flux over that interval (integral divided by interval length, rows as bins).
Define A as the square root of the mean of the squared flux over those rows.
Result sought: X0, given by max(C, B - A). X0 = 18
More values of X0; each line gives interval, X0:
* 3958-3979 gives 13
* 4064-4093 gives 23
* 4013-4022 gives 23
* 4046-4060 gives 22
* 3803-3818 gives 19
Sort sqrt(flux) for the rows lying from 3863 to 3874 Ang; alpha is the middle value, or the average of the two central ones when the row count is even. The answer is 4.38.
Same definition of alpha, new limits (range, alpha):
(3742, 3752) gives 3.67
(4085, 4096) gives 4.91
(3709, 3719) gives 4.20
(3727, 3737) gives 3.86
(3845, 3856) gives 4.38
